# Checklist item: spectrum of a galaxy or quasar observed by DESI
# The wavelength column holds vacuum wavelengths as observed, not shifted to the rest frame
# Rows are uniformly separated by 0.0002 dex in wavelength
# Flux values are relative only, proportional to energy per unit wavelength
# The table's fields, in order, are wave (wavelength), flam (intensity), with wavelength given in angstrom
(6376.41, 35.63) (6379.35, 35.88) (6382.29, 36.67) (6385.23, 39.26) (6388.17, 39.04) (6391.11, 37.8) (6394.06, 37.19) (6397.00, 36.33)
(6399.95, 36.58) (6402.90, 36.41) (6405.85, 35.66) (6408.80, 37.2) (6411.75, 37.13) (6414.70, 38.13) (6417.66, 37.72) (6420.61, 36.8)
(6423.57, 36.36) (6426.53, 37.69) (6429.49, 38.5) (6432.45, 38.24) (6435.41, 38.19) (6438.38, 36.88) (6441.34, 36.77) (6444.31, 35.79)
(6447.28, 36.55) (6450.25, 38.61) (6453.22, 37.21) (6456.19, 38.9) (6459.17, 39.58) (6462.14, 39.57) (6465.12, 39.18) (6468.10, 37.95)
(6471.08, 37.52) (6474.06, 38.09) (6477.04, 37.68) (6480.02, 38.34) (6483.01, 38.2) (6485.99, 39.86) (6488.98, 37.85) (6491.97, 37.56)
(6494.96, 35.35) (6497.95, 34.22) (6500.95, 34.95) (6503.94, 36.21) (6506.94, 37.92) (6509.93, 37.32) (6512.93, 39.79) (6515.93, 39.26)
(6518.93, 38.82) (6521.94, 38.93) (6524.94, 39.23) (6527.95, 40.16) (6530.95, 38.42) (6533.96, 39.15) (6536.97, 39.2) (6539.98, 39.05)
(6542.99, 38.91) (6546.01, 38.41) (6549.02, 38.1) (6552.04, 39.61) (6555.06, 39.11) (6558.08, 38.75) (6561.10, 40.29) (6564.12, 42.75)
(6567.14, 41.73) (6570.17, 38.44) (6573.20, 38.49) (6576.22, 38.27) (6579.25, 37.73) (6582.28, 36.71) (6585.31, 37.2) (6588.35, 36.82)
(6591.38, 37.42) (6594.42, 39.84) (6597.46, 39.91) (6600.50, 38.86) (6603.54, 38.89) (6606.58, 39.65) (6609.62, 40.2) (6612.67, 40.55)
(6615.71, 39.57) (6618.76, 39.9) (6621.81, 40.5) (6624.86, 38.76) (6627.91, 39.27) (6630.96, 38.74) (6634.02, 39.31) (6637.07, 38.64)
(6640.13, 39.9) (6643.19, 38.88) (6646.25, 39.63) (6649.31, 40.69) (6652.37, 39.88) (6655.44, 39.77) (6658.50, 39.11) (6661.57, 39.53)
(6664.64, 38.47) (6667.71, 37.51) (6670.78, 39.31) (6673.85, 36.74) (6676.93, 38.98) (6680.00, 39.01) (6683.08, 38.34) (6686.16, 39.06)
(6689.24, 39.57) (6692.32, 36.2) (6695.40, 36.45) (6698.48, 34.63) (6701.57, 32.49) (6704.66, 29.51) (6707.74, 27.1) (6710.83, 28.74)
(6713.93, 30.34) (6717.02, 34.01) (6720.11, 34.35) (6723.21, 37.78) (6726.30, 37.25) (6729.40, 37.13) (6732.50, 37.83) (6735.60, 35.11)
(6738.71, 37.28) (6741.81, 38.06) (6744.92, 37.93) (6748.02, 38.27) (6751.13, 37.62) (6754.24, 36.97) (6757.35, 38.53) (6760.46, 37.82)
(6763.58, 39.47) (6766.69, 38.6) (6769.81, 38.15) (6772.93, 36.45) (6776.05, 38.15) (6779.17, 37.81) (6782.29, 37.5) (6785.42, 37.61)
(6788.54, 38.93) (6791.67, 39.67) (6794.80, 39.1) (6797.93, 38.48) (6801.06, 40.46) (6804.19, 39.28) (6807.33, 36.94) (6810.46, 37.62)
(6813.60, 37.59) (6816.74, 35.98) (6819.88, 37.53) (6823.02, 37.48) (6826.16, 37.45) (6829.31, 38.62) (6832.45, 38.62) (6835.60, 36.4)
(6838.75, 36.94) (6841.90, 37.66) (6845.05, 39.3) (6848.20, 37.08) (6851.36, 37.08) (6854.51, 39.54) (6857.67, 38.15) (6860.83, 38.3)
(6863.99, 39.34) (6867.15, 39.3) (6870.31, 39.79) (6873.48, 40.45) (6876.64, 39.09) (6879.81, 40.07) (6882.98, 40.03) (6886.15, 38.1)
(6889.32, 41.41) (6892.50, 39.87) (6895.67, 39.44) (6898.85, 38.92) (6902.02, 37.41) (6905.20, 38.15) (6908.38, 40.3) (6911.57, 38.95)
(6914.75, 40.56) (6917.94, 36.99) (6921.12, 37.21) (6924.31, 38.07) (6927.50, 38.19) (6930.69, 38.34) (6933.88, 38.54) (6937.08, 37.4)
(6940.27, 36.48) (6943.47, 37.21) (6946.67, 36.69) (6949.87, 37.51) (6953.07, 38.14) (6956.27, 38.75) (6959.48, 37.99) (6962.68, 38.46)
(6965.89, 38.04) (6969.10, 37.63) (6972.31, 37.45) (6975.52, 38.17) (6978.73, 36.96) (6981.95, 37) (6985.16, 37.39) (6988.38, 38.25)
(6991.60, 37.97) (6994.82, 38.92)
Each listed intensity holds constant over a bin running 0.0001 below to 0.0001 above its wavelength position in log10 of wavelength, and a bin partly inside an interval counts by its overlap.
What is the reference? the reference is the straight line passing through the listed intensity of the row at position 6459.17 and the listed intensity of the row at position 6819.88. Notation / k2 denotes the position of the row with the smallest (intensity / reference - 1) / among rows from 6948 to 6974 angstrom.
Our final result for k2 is 6949.87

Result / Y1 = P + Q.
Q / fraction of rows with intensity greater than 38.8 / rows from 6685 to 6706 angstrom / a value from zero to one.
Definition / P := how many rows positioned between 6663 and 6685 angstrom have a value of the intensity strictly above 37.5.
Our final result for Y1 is 6.3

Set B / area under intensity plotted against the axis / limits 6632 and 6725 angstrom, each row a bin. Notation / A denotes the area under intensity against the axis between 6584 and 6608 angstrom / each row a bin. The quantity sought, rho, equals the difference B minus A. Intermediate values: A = 926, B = 3422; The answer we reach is 2497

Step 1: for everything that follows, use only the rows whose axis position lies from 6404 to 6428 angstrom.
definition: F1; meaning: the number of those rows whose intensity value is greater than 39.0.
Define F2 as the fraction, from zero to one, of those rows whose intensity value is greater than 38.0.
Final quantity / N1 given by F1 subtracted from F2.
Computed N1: 0.1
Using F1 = 0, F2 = 0.1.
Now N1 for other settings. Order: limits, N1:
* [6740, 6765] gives -0.5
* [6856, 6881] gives -5.0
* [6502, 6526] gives -2.4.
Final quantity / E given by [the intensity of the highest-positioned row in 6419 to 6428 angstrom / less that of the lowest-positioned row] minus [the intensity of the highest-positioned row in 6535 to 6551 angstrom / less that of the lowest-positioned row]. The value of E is 2.0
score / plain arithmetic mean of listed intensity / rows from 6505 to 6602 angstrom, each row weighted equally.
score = 38.9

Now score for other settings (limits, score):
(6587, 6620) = 39.2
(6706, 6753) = 35.3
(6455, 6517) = 37.9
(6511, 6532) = 39.2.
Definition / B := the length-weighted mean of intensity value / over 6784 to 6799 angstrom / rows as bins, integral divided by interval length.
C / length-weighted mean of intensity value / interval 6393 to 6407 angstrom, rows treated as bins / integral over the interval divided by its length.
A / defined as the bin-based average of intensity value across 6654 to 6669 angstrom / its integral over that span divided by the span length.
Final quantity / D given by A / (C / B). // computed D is 41.4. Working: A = 38.9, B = 38.8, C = 36.4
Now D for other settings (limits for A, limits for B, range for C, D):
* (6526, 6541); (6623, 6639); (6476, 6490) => 39.8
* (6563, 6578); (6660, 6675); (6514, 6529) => 38.9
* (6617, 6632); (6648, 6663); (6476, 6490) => 40.8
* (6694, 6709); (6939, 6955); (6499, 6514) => 32.2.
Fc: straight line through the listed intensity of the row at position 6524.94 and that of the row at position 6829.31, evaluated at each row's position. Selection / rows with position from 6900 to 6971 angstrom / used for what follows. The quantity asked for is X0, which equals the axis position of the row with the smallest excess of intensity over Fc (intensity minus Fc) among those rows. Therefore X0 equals 6940.27 angstrom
